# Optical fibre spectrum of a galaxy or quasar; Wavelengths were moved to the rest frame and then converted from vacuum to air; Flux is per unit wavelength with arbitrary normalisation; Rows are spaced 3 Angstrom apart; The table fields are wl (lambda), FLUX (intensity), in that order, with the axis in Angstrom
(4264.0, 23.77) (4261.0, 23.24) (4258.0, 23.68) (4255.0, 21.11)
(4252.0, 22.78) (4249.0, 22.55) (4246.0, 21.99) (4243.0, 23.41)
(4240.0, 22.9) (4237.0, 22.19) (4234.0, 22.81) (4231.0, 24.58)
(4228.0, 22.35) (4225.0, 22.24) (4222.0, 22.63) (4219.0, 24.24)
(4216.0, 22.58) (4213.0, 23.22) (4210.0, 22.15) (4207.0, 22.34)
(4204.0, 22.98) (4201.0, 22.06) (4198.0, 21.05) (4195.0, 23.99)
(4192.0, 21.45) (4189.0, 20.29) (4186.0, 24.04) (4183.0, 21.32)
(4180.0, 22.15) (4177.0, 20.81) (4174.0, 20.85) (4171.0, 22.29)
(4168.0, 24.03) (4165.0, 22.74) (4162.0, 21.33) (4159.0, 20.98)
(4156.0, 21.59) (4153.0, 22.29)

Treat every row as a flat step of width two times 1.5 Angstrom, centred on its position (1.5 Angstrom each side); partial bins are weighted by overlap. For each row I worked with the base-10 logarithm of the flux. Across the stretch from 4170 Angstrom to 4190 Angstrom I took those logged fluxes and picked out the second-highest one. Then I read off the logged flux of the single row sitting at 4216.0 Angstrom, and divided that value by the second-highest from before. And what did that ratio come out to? 1.00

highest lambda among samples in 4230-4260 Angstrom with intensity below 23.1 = 4255.0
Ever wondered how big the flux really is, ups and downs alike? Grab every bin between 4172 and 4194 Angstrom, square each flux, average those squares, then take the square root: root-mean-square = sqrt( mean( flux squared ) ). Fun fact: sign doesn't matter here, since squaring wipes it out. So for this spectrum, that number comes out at 21.6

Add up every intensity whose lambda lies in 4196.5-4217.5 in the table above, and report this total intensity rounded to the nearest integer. 156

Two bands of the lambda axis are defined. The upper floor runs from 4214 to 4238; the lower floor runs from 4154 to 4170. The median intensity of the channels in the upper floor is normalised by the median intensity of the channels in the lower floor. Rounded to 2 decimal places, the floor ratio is 1.05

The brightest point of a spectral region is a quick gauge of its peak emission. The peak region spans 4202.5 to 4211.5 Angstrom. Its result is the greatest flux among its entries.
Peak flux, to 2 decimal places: 22.98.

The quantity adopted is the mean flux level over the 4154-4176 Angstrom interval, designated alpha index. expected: 22.0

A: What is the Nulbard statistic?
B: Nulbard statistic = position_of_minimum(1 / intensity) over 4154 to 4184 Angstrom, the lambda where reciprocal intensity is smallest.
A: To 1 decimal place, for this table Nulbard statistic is 4168.0 Angstrom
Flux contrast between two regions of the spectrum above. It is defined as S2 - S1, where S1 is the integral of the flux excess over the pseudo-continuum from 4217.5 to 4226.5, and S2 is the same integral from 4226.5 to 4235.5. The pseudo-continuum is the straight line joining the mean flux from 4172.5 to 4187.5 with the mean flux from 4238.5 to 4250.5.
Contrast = 1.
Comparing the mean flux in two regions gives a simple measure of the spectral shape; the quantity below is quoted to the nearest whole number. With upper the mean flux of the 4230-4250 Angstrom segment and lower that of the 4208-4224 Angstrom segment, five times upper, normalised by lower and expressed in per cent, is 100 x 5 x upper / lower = 499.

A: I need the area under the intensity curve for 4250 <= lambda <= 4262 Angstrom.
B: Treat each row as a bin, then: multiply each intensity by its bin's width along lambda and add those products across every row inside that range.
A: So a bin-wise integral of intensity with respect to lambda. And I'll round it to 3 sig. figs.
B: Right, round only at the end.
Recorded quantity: 272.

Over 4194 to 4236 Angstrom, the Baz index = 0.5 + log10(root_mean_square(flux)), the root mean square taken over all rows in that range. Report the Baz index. 1.86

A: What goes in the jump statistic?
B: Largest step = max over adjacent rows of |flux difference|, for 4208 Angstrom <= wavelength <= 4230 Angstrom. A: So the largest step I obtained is 1.7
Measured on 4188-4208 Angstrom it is 2.9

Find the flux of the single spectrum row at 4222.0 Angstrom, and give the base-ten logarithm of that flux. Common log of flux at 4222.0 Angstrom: 1.35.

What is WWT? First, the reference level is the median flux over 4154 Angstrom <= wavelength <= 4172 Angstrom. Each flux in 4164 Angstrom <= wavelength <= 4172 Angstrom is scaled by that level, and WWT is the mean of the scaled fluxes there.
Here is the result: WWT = 1.05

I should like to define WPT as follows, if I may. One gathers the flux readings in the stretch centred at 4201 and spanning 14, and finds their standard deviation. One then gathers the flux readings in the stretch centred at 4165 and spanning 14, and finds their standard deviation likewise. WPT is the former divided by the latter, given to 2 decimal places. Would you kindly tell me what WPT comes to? 0.90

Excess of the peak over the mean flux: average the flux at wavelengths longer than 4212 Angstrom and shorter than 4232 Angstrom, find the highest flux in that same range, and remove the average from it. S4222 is 1.5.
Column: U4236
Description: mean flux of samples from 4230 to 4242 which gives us 23.1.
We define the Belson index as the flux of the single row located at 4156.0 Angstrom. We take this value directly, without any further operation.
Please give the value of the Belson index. 21.59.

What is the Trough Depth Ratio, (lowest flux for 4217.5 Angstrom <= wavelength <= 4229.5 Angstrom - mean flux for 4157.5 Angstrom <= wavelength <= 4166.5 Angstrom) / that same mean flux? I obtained 0.03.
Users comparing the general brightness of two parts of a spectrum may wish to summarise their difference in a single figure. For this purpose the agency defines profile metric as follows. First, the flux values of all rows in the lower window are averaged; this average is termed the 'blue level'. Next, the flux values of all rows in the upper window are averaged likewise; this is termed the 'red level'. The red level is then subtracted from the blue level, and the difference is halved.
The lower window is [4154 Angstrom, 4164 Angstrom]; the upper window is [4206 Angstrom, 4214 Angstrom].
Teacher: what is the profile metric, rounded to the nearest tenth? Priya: -0.6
